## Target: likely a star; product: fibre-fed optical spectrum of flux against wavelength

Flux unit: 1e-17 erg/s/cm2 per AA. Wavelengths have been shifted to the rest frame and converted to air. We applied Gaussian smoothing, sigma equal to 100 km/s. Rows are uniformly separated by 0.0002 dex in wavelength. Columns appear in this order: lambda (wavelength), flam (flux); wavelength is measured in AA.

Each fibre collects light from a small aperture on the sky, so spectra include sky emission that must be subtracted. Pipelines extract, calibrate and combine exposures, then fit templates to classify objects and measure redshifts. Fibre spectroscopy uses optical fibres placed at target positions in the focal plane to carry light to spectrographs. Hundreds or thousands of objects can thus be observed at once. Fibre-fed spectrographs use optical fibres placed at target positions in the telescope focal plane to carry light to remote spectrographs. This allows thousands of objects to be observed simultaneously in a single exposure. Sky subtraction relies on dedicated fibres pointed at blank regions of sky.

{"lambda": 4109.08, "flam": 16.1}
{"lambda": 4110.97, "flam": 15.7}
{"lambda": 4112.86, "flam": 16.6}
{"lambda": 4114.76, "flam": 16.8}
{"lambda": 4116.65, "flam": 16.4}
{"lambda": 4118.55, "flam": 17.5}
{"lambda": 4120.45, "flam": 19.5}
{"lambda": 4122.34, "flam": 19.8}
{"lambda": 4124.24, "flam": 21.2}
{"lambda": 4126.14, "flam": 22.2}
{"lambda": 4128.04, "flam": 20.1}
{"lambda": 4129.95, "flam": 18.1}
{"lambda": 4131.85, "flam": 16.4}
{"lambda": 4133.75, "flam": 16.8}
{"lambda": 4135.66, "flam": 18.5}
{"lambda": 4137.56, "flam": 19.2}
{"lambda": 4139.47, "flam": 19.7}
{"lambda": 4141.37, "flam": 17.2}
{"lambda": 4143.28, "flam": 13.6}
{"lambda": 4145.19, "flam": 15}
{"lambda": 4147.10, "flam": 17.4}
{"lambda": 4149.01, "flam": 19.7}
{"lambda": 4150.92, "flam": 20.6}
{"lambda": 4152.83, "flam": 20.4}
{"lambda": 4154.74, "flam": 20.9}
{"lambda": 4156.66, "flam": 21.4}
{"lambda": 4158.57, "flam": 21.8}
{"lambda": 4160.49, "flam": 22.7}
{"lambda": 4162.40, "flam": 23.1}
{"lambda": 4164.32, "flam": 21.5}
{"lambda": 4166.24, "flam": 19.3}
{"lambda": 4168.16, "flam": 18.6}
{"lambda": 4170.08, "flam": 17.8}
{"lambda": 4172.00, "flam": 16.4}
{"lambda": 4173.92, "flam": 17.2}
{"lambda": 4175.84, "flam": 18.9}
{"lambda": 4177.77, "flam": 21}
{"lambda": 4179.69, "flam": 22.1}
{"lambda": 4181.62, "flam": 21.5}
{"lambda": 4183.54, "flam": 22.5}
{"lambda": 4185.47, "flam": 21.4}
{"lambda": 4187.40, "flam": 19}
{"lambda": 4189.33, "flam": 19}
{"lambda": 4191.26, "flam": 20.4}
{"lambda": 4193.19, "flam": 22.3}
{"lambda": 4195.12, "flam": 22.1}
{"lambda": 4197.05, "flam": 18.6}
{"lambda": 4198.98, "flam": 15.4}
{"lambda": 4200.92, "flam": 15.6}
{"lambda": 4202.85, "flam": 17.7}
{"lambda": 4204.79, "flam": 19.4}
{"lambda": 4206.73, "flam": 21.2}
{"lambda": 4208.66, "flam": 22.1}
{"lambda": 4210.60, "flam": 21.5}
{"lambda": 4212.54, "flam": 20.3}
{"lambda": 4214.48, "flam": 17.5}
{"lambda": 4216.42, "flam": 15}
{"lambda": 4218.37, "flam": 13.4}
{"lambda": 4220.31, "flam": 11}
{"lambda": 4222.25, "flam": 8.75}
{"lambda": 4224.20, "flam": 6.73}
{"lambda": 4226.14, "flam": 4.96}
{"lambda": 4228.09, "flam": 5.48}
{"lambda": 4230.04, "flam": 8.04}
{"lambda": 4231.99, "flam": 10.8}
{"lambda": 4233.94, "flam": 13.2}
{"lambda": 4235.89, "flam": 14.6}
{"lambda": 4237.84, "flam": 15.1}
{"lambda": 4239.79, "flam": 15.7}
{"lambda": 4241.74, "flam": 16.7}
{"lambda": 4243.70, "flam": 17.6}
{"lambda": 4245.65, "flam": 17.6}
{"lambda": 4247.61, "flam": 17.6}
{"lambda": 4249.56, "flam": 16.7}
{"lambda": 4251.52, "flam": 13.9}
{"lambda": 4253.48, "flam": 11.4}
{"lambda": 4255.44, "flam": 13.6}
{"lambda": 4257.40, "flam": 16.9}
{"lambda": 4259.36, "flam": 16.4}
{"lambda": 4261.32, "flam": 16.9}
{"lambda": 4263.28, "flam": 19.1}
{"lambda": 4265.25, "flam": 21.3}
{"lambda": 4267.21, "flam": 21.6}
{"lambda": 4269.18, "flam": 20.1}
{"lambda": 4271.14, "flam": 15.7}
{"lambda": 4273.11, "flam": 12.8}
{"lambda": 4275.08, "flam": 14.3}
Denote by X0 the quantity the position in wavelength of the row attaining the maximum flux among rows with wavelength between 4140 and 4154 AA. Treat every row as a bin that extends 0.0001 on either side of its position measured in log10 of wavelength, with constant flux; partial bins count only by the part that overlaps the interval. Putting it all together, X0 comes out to 4150.92 AA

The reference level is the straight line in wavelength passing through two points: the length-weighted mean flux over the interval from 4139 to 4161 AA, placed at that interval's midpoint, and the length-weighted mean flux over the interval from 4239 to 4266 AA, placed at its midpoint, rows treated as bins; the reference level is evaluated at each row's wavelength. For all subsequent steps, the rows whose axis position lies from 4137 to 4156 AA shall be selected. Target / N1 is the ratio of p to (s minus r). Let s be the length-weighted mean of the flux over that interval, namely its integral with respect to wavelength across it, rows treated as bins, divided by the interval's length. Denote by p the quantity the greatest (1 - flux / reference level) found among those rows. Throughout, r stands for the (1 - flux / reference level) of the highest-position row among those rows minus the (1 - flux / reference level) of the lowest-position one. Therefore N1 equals 0.016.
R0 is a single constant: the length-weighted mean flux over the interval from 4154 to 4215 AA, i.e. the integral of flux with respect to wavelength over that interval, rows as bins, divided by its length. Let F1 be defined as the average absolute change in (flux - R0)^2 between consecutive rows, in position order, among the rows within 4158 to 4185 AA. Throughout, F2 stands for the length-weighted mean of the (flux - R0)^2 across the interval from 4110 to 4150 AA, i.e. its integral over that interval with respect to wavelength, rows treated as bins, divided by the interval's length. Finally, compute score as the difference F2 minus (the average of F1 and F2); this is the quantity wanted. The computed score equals 2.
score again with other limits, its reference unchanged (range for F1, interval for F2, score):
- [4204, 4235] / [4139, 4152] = -8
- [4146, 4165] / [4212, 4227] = 42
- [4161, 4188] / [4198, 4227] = 23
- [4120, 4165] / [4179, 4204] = 0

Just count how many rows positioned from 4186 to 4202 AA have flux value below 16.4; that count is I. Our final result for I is 2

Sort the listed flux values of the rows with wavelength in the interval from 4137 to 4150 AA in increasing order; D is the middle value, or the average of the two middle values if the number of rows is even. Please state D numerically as 17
